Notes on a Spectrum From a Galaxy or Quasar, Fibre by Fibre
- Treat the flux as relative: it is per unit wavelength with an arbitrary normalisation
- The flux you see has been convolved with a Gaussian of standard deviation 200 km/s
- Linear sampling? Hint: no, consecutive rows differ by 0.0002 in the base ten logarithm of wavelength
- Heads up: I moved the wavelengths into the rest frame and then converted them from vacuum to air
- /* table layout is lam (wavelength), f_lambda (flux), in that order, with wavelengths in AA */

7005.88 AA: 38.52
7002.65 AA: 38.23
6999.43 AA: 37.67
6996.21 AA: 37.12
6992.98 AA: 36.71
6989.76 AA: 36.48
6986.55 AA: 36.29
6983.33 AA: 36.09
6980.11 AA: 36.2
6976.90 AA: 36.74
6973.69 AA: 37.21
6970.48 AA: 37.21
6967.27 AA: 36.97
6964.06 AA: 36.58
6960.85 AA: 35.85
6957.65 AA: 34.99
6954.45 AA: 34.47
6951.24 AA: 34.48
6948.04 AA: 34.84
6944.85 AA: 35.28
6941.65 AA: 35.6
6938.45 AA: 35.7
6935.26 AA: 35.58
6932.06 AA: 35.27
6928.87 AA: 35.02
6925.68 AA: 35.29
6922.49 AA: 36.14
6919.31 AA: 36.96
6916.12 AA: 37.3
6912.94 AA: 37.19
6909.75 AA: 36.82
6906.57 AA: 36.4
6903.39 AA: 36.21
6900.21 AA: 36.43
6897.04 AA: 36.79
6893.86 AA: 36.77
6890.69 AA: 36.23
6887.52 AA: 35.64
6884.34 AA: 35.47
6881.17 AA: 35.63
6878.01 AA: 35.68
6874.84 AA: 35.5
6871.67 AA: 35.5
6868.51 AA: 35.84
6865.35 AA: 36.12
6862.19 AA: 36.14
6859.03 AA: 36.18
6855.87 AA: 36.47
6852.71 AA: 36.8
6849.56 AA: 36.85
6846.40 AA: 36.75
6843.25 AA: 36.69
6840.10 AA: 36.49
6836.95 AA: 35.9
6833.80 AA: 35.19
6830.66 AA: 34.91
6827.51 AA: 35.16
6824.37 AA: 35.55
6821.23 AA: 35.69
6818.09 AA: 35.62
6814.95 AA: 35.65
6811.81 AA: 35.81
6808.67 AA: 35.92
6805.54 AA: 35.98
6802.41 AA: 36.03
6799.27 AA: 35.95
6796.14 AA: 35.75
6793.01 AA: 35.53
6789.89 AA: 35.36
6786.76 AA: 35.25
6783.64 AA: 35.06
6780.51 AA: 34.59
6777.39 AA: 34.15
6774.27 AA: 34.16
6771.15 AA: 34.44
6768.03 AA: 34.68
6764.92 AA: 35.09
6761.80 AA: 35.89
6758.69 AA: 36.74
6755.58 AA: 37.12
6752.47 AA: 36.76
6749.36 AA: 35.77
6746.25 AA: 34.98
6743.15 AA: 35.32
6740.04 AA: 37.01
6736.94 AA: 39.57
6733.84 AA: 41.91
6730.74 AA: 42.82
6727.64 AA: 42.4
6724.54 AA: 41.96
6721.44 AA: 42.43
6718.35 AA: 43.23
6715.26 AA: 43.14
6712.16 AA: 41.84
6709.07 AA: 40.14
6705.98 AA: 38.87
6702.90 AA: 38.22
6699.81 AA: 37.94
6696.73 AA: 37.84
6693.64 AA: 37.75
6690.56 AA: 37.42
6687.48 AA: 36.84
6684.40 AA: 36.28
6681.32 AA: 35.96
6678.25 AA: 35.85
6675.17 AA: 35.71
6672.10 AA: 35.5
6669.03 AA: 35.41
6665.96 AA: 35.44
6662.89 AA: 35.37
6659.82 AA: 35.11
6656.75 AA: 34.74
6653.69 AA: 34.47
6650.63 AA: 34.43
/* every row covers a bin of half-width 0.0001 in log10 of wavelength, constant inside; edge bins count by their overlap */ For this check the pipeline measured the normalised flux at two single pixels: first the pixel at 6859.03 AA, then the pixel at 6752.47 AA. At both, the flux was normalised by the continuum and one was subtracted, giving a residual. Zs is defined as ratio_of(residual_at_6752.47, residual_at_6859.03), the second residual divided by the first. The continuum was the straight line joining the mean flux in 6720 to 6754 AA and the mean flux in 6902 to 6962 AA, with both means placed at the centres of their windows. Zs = 2.4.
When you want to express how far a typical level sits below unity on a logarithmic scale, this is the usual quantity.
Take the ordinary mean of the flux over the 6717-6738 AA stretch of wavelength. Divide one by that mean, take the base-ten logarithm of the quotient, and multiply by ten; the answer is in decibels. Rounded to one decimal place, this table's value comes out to -16.2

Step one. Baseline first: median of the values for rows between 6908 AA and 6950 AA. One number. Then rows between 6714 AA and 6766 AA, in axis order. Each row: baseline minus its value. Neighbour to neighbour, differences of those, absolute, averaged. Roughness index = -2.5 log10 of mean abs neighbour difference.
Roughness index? 0.1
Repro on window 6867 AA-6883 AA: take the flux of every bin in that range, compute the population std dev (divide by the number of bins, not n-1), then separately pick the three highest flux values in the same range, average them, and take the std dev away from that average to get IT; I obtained 35.6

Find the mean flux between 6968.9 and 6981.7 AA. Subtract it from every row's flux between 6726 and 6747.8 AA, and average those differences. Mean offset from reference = 2.3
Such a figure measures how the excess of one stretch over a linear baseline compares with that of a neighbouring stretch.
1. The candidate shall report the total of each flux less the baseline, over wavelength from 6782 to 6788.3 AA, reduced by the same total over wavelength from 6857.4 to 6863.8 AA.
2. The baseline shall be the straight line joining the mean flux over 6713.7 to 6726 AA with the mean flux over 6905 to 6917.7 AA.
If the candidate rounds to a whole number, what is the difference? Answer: -7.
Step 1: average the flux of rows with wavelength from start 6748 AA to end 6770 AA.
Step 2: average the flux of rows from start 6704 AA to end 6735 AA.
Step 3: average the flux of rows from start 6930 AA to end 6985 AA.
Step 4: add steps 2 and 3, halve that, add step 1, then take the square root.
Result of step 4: 8.65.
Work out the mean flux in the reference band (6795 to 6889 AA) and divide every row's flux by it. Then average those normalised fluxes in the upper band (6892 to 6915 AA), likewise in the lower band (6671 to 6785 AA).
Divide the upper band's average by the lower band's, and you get 0.972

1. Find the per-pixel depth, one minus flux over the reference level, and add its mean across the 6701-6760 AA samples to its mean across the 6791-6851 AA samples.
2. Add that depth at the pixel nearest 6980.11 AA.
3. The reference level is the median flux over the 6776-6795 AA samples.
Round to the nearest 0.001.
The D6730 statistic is -0.173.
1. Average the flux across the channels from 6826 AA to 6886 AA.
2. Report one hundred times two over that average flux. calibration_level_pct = 5.56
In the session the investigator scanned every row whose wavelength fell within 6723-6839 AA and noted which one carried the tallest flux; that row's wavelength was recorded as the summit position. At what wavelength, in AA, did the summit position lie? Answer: 6730.74 AA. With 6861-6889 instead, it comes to 6862.19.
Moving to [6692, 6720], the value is 6718.35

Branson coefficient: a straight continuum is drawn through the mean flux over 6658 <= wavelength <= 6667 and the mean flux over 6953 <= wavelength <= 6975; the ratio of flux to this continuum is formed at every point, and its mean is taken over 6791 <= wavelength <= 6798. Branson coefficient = 1.00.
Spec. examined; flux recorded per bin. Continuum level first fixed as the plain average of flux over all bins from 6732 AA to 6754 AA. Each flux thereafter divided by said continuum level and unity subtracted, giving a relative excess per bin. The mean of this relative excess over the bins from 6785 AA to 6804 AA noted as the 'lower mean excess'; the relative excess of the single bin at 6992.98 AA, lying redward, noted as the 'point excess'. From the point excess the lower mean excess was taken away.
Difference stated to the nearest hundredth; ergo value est 0.03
